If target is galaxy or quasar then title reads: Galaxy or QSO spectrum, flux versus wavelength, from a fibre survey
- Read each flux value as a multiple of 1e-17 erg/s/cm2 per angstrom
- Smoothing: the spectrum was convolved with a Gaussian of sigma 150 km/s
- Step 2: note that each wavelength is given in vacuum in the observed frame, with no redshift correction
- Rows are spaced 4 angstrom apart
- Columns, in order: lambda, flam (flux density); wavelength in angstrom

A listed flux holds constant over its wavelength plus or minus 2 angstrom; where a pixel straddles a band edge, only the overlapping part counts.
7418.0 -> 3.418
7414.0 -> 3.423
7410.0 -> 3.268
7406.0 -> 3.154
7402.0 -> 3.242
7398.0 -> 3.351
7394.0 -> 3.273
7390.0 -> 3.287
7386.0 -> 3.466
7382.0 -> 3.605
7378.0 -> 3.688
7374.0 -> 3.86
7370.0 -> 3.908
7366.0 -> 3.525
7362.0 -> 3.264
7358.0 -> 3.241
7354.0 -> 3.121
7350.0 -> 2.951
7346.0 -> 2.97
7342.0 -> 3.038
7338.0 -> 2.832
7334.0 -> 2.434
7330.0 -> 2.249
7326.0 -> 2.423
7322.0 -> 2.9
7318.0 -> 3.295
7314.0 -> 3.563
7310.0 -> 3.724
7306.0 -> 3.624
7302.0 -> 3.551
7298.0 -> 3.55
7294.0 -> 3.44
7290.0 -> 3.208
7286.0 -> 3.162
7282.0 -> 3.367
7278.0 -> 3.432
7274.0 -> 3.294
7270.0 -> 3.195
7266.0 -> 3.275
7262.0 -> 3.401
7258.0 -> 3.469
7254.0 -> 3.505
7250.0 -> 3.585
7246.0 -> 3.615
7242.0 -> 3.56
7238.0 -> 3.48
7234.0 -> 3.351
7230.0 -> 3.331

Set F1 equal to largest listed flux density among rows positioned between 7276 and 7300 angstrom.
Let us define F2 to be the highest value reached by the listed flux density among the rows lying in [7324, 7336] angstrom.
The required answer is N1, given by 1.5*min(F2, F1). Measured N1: 3.7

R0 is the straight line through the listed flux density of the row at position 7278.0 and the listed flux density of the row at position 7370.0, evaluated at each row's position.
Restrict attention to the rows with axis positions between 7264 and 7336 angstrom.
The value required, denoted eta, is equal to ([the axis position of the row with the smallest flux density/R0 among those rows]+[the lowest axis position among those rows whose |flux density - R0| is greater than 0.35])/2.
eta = 7326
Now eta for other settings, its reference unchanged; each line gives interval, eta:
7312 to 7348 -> 7326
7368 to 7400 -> 7388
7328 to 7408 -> 7330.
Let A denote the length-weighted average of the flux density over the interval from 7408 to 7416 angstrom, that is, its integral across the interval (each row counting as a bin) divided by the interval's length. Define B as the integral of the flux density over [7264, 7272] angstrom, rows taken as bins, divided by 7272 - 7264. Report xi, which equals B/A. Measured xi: 0.97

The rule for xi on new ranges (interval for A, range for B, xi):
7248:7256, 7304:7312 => 1.04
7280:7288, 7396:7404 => 1.01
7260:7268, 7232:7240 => 1.02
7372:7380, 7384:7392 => 0.89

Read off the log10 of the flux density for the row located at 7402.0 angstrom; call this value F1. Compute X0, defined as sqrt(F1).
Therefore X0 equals 0.715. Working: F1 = 0.511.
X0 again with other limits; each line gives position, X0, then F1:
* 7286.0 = 0.707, 0.500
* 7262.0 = 0.729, 0.532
